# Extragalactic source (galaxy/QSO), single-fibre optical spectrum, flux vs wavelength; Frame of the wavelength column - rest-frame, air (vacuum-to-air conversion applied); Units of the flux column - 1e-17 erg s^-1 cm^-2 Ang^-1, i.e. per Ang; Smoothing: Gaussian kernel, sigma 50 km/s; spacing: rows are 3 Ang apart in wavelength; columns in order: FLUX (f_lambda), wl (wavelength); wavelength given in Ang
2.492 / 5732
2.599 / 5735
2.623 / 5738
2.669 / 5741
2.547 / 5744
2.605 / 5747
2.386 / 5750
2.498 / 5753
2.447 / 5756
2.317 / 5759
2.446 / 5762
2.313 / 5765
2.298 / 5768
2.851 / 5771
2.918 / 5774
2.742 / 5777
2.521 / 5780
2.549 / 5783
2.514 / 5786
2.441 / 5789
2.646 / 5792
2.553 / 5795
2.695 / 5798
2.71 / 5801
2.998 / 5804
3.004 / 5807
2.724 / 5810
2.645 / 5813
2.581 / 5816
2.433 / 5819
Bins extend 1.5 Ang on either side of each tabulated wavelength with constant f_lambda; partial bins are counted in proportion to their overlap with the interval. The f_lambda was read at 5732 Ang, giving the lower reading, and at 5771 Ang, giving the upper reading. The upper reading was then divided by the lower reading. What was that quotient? 1.14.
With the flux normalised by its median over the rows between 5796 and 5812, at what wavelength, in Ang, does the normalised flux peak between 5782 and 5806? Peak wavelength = 5804 Ang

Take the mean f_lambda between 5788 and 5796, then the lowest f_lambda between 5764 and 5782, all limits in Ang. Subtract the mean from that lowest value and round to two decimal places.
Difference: -0.25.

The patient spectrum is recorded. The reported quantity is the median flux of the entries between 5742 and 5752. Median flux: 2.55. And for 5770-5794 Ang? 2.60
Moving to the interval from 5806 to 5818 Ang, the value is 2.68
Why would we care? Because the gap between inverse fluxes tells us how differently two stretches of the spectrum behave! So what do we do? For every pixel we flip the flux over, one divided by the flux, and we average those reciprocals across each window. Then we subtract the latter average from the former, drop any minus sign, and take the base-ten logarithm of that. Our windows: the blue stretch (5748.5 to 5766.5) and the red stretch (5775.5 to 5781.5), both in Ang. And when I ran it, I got -1.44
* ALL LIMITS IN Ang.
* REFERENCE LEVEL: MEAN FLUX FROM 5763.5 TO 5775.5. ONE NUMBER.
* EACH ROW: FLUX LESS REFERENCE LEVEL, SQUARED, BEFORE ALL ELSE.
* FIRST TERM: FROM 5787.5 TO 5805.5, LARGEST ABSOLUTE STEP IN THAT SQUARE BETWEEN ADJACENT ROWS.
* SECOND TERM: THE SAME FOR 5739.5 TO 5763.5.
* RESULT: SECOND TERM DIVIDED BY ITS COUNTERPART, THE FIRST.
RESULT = 0.37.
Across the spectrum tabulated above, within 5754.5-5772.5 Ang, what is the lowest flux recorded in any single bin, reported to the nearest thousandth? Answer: 2.298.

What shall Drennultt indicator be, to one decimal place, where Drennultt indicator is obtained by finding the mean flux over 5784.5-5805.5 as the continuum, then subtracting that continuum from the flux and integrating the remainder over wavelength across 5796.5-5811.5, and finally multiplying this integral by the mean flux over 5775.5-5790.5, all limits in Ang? 6.7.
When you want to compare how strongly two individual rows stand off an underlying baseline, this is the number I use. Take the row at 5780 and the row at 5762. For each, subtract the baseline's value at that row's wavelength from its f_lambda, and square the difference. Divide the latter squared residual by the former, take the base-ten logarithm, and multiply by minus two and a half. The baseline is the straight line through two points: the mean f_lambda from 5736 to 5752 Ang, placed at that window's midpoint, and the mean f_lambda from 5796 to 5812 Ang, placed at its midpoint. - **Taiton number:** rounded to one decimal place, 0.0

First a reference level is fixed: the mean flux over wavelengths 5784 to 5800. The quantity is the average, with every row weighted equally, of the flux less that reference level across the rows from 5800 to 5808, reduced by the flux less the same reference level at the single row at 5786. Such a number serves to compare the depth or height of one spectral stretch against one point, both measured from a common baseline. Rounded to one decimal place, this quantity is 0.4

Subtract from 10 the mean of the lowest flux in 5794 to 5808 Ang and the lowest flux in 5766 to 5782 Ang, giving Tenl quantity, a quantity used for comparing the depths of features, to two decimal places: 7.57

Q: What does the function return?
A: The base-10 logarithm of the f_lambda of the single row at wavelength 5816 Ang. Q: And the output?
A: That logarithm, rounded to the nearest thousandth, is 0.412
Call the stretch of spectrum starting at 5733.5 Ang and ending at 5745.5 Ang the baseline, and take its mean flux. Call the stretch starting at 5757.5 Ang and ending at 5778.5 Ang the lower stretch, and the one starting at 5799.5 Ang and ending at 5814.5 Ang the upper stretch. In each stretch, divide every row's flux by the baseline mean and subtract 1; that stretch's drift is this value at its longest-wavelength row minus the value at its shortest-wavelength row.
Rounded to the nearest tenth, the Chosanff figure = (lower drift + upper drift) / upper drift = -5.5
